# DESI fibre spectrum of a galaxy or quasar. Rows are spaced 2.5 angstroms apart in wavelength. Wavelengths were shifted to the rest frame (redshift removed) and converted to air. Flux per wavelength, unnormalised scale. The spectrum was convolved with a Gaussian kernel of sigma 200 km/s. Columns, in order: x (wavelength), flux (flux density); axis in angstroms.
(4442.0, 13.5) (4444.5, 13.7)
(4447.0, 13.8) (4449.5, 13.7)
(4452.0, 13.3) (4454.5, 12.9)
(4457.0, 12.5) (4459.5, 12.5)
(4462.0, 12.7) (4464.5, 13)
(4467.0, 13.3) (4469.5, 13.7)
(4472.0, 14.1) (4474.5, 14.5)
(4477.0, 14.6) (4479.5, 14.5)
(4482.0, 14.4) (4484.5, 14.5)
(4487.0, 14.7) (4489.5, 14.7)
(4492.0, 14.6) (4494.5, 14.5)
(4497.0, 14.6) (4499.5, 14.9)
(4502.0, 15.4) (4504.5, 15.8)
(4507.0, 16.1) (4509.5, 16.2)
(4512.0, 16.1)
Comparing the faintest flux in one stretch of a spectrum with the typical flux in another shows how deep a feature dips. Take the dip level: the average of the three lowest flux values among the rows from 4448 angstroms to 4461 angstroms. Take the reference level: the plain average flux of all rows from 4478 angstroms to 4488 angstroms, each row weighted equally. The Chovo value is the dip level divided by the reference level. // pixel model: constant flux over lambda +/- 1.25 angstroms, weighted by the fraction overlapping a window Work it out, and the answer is 0.870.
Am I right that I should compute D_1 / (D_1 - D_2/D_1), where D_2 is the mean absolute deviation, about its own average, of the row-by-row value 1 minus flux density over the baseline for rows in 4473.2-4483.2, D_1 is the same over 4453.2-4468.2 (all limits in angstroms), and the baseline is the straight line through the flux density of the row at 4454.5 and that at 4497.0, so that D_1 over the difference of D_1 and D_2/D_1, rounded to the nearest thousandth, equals -0.022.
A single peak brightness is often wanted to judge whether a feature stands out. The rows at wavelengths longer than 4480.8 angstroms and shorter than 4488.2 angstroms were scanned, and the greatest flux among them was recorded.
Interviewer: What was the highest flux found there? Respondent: 14.7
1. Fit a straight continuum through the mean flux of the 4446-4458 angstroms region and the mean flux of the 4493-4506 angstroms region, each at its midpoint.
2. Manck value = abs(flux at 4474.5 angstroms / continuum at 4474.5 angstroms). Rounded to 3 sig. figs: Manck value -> 1.03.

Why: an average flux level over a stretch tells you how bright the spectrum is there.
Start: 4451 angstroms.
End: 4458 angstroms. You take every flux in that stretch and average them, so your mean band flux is 12.9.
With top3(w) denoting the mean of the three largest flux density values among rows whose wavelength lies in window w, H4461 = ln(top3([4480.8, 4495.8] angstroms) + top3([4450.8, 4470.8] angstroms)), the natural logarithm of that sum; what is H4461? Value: 3.34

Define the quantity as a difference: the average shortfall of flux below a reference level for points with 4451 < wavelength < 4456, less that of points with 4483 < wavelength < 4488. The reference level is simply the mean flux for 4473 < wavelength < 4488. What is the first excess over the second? 1.5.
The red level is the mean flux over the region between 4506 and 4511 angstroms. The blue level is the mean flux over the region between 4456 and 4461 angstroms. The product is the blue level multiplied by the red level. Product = 202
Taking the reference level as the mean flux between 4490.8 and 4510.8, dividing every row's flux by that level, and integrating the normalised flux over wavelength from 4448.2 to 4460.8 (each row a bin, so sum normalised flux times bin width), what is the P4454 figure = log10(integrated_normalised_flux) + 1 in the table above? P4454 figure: 2.03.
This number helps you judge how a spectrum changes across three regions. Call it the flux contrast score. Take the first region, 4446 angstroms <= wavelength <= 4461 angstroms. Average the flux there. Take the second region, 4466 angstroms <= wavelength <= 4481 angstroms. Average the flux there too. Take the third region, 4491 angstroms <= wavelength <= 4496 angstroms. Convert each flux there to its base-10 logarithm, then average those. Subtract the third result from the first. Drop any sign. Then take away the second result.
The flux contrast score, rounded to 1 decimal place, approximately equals -2.2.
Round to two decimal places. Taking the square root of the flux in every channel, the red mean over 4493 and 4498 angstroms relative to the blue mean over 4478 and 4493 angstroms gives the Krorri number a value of 1.00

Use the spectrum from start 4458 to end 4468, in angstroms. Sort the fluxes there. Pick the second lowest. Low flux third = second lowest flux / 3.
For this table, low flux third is 4.2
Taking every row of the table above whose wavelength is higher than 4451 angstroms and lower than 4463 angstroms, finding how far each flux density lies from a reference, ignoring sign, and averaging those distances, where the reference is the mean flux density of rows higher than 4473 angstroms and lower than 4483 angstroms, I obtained 1.72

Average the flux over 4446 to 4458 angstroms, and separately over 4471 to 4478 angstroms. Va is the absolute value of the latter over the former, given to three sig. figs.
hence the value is 1.09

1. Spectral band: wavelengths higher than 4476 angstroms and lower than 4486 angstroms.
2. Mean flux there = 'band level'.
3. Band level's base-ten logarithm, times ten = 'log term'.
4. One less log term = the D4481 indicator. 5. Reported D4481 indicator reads -10.61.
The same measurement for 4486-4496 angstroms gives -10.65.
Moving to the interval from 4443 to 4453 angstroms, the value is -10.34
